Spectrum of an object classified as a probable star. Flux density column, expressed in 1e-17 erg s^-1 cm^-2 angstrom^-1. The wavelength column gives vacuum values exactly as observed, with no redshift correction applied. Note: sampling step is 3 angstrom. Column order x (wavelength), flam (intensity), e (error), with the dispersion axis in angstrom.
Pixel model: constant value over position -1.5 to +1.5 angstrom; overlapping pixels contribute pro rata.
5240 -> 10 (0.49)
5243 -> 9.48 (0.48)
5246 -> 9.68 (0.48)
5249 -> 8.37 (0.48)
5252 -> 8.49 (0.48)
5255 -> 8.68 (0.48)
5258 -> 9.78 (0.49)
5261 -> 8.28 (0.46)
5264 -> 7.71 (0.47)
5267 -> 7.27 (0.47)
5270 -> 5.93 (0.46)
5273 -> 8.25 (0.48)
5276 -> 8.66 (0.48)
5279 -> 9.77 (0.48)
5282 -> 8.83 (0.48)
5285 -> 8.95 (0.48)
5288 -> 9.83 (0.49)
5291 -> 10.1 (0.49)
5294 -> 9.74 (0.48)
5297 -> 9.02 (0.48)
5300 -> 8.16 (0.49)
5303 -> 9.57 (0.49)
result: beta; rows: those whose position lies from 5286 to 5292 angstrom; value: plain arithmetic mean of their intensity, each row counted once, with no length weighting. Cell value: 10.0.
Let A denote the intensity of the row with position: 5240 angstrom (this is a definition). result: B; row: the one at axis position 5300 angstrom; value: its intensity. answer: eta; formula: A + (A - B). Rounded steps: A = 10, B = 8.16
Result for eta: 12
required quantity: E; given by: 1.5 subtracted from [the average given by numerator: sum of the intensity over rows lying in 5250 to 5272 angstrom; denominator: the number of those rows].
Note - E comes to 6.5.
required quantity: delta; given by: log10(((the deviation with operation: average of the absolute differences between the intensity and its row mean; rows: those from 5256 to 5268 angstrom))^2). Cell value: -0.23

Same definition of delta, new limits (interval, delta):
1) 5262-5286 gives -0.09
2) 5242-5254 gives -0.48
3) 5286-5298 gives -0.97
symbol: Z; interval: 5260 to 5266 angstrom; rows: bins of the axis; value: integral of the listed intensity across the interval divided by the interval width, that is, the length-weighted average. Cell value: 7.9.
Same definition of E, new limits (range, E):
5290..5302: 7.8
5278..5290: 7.8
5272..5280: 7.4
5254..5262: 7.4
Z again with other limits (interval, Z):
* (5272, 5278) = 8.6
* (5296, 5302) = 8.6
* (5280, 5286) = 9.0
